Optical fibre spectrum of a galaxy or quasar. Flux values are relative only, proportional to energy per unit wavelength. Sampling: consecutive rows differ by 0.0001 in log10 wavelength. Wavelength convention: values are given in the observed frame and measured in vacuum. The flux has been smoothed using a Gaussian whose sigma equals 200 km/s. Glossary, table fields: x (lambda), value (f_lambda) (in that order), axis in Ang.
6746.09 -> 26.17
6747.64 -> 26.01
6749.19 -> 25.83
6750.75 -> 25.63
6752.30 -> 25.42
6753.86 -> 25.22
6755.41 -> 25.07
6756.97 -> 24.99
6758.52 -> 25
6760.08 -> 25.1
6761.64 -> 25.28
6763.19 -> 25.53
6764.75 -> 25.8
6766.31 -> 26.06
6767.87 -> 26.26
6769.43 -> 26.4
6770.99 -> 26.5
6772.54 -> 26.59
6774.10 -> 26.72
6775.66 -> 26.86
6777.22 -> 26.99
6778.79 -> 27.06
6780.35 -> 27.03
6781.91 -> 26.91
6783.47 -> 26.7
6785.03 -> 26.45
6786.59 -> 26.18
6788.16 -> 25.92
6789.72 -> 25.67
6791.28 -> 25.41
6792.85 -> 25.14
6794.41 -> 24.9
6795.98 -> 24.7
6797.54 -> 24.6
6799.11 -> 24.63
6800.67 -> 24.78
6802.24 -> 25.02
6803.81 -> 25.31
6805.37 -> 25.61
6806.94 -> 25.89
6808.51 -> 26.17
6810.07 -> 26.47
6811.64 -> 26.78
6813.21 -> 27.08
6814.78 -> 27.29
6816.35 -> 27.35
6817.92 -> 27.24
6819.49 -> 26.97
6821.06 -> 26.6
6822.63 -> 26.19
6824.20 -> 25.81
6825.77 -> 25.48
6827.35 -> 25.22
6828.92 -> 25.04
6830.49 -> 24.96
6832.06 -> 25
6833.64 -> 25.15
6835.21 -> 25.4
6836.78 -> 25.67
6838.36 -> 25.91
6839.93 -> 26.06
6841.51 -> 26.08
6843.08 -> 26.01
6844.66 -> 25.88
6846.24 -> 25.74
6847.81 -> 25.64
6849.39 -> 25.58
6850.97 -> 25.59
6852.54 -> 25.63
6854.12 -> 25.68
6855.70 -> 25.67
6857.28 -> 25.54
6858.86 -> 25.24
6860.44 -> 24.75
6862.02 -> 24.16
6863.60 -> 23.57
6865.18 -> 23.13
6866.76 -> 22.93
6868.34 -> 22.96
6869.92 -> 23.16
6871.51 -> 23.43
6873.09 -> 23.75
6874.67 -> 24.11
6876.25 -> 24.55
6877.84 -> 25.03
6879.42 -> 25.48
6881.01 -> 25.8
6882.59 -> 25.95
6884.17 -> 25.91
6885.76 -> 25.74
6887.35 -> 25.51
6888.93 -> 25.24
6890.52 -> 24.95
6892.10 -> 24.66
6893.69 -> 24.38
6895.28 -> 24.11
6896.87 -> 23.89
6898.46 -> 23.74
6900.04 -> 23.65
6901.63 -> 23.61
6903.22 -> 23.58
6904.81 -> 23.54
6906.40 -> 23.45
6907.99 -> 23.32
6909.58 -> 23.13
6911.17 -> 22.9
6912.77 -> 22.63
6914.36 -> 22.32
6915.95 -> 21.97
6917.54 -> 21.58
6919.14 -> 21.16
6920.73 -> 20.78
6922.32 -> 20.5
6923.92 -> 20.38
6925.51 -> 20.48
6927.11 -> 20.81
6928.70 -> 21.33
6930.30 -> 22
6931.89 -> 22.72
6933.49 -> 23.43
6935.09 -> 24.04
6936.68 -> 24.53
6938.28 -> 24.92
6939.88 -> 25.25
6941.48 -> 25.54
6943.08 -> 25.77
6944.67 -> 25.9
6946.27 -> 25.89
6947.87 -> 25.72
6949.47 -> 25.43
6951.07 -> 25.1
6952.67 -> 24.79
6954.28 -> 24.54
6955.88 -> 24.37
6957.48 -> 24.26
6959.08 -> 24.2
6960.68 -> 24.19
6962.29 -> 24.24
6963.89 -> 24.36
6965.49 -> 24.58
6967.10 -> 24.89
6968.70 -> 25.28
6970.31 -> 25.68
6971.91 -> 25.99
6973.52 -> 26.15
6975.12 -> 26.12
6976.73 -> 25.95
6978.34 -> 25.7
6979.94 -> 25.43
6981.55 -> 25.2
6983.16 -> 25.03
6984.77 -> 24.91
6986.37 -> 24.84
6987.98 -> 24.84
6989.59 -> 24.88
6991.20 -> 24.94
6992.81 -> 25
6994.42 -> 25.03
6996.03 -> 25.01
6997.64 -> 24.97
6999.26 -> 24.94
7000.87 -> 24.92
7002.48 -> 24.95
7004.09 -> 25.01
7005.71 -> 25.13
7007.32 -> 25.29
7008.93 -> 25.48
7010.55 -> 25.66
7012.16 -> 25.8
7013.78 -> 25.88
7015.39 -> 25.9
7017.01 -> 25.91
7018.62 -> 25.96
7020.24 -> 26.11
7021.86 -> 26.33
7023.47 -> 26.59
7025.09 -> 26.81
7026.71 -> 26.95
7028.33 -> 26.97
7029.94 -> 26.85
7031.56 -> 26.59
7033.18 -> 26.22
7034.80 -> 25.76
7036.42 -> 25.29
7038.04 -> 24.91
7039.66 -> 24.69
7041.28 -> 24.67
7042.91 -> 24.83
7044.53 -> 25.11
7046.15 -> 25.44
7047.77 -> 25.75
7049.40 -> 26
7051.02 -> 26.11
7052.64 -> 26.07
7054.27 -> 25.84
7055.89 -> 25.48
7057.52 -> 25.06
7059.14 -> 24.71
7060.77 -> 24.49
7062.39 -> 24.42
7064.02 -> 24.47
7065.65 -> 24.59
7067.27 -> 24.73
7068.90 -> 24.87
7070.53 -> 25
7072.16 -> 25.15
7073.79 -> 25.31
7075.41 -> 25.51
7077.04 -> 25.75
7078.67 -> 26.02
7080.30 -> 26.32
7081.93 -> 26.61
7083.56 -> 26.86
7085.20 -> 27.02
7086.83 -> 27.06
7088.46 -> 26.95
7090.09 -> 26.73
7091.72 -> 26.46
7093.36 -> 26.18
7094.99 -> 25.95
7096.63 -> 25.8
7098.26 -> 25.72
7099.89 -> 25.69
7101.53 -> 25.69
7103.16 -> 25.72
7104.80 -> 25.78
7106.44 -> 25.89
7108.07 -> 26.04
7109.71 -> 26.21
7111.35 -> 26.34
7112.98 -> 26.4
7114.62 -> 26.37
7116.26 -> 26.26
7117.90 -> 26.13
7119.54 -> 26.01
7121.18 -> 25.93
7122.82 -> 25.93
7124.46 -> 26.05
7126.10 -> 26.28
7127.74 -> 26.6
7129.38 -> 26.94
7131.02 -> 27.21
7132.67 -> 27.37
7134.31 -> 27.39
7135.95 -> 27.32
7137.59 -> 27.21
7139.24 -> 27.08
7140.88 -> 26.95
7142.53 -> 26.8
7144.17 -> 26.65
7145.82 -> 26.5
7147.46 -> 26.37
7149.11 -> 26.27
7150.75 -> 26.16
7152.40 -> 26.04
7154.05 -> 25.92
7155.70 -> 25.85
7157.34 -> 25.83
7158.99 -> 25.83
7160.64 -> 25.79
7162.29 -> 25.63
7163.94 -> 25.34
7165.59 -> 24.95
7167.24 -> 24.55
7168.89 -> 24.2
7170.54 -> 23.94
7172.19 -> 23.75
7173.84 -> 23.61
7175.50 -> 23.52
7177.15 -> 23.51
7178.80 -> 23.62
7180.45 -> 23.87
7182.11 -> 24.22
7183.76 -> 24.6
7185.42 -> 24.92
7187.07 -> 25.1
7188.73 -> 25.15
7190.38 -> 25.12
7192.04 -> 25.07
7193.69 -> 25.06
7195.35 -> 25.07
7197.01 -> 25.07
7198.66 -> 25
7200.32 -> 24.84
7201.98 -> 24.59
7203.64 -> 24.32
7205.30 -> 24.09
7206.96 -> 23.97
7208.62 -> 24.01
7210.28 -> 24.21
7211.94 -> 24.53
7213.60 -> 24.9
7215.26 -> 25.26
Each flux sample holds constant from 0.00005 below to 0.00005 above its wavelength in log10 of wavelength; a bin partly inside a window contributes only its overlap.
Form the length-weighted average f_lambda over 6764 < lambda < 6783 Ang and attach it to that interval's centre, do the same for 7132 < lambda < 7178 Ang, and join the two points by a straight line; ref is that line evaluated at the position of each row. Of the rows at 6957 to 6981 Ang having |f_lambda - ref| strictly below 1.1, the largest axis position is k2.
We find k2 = 6979.94 Ang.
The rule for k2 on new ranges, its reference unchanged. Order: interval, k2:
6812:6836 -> 6835.21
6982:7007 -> 7005.71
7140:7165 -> 7163.94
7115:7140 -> 7127.74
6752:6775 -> 6774.10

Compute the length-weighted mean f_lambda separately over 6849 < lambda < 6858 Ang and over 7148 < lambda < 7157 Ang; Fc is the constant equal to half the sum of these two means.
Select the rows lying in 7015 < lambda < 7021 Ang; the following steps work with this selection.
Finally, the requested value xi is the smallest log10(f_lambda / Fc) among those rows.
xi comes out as 0.001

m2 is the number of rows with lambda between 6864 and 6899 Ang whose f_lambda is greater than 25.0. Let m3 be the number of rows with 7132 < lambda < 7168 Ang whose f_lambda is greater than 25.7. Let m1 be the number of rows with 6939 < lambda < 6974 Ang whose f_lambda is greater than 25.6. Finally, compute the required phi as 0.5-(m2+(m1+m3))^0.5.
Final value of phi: -5.2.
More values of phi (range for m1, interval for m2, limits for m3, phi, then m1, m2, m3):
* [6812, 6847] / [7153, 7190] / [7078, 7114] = -6.1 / 15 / 9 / 20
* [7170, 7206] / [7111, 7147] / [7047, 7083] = -5.1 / 0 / 22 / 9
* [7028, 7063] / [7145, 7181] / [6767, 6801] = -5.5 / 10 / 12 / 14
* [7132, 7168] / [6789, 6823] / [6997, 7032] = -6.5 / 19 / 17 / 13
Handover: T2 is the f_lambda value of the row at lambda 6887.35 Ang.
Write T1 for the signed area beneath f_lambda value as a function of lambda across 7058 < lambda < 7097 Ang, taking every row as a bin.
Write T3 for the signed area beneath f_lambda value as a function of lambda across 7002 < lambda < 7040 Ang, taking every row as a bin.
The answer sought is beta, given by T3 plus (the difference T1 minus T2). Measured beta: 1961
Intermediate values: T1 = 1002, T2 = 25.51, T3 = 984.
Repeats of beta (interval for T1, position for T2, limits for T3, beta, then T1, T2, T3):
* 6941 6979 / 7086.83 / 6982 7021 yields 1915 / 957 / 27.06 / 985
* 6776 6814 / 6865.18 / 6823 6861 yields 1932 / 984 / 23.13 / 971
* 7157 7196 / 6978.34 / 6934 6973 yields 1910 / 962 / 25.7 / 974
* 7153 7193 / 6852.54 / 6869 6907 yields 1894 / 990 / 25.63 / 930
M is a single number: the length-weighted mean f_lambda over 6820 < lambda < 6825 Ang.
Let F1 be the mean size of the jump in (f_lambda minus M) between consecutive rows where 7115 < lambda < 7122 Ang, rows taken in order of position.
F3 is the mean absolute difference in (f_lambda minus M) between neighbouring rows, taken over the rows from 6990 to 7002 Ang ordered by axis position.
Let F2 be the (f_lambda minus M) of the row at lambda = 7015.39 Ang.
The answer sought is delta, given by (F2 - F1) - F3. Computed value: -0.5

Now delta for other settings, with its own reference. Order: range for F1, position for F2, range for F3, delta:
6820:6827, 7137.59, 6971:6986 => 0.4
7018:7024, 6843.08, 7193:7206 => -0.6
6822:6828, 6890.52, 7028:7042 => -1.9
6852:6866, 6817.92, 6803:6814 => 0.4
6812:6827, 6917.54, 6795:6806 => -5.1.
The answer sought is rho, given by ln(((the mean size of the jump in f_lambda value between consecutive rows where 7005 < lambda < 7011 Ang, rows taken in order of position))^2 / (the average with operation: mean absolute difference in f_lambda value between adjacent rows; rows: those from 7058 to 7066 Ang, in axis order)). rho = -1.30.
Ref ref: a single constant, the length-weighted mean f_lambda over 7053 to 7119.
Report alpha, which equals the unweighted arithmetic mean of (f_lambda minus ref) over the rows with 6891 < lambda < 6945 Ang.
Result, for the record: -2.7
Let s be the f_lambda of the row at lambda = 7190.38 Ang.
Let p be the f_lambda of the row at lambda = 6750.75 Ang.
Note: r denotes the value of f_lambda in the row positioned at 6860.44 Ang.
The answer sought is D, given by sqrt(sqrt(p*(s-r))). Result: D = 1.8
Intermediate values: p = 25.63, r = 24.75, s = 25.12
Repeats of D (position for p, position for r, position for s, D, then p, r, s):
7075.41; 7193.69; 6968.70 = 1.5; 25.51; 25.06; 25.28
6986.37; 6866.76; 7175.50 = 2.0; 24.84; 22.93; 23.52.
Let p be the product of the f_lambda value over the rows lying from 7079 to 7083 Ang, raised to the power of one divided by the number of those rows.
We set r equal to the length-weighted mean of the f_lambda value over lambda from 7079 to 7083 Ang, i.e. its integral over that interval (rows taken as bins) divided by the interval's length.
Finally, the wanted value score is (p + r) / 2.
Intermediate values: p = 26.5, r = 26.4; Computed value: 26.5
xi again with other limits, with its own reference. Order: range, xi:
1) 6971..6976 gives 0.003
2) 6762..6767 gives -0.005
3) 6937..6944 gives -0.016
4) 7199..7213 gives -0.033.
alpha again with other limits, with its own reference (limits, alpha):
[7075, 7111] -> 0.4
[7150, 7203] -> -0.9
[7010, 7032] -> 0.5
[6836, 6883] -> -0.8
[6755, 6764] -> -0.6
